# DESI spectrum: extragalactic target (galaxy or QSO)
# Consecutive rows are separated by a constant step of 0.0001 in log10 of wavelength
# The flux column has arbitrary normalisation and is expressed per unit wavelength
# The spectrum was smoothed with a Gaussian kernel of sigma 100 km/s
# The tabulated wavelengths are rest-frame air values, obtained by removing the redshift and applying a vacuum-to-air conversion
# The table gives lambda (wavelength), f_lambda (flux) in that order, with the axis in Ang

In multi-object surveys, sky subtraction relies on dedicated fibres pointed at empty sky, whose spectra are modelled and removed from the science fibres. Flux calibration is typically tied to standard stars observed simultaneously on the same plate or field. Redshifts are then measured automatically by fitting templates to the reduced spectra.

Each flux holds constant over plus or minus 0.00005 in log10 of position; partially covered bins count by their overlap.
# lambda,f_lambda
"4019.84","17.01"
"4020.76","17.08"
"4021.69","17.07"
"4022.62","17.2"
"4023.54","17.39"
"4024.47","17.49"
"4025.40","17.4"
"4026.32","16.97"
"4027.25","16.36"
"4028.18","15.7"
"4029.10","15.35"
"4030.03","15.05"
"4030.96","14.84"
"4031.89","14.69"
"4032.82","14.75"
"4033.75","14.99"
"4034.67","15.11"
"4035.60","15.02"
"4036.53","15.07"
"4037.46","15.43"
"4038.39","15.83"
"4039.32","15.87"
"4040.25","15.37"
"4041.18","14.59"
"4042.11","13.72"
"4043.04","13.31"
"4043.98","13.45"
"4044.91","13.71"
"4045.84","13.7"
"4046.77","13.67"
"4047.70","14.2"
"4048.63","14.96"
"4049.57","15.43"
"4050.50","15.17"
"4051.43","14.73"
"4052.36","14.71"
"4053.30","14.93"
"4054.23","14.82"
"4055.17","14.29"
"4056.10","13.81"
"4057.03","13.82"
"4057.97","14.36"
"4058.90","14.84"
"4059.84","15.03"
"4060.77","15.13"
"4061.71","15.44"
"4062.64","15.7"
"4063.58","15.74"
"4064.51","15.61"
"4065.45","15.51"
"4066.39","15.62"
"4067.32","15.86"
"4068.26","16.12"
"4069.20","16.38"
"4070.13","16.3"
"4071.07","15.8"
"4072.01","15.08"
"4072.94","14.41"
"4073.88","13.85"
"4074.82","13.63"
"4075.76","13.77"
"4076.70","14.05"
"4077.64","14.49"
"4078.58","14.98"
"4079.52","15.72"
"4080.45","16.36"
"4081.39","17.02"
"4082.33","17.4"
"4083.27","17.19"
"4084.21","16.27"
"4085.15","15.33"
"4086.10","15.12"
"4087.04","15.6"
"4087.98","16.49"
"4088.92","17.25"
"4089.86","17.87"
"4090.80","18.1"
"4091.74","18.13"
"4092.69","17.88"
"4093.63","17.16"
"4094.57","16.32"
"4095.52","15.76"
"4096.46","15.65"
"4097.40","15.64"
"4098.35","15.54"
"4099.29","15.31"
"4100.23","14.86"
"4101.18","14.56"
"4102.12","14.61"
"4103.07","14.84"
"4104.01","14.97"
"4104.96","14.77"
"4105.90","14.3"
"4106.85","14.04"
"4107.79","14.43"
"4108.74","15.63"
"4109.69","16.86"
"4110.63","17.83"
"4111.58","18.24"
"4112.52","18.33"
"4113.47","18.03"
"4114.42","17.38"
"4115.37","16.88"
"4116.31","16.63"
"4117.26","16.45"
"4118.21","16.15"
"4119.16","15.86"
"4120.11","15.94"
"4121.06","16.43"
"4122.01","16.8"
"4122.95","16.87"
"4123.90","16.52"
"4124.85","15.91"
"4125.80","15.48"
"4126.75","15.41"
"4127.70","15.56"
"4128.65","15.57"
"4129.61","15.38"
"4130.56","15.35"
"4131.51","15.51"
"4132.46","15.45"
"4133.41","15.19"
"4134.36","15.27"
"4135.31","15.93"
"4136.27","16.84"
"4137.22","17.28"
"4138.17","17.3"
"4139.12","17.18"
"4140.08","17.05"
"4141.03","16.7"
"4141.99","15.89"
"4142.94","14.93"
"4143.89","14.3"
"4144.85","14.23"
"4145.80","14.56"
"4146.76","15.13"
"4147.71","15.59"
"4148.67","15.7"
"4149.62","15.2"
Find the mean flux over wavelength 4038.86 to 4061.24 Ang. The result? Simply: 14.5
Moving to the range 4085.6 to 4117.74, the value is 16.2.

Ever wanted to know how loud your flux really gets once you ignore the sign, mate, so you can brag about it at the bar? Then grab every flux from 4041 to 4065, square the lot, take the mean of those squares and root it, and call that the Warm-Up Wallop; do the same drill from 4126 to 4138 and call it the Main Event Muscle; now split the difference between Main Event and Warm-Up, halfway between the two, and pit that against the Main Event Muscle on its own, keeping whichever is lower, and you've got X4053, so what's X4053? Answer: 15.2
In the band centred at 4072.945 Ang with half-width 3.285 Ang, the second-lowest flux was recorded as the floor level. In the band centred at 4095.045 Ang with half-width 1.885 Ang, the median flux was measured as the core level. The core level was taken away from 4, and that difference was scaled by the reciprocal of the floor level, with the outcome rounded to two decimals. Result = -0.87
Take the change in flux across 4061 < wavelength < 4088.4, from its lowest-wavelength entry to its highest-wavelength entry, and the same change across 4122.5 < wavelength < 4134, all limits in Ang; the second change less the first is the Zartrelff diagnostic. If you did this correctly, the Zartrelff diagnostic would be -3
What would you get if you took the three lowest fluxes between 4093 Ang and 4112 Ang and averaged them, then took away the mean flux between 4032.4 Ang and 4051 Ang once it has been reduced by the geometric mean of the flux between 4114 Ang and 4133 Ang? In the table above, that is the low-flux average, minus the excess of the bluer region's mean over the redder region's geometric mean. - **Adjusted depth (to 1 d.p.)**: 15.7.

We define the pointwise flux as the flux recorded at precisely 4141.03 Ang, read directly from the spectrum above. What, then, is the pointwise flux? 16.7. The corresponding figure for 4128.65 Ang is 15.57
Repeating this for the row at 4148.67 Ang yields 15.7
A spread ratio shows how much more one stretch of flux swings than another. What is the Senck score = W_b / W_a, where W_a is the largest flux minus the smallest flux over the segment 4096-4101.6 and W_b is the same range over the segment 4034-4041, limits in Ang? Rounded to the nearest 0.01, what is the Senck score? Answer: 0.78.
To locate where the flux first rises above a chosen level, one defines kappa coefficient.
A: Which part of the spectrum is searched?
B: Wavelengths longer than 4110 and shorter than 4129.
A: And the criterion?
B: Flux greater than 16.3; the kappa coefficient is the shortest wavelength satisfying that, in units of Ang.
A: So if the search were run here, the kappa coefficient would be 4110.63 Ang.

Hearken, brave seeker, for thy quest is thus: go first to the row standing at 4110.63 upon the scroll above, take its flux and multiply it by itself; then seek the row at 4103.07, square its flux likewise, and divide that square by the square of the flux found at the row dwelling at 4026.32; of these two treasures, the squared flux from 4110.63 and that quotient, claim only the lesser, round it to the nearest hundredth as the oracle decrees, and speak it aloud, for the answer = 0.76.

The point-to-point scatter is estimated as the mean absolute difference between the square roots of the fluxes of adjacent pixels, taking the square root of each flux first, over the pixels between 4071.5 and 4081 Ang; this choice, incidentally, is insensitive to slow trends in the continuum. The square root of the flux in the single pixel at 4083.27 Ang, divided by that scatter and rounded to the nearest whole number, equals 69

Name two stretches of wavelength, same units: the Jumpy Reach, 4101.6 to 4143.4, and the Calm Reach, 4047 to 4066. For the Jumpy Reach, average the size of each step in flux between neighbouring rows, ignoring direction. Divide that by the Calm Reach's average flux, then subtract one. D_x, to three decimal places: -0.975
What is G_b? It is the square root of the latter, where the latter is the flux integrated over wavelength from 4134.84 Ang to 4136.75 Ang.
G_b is 5.6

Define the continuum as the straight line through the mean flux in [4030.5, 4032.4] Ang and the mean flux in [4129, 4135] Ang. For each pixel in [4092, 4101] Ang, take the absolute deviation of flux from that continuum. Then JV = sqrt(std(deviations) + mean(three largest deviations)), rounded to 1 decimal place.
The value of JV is 1.7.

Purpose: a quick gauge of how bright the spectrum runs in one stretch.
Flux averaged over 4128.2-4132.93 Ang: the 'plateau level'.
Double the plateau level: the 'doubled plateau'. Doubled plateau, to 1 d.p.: 30.9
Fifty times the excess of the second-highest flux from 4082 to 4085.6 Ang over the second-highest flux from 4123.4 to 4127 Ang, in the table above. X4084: 64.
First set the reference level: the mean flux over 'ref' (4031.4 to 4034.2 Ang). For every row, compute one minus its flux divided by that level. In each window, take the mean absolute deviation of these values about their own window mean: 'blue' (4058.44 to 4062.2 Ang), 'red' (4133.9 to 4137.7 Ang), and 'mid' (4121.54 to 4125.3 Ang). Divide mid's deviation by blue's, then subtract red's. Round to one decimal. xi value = 1.7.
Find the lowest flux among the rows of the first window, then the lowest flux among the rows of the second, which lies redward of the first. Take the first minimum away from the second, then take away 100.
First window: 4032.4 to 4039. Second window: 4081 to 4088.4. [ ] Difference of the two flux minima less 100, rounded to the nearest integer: -100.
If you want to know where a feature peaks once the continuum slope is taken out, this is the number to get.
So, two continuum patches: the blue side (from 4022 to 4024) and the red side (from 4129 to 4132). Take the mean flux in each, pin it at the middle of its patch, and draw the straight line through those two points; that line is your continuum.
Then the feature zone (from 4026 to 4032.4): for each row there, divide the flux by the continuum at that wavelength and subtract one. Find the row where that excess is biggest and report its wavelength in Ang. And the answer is 4026.32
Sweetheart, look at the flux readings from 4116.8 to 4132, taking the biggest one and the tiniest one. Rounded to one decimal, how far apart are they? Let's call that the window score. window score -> 1.5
